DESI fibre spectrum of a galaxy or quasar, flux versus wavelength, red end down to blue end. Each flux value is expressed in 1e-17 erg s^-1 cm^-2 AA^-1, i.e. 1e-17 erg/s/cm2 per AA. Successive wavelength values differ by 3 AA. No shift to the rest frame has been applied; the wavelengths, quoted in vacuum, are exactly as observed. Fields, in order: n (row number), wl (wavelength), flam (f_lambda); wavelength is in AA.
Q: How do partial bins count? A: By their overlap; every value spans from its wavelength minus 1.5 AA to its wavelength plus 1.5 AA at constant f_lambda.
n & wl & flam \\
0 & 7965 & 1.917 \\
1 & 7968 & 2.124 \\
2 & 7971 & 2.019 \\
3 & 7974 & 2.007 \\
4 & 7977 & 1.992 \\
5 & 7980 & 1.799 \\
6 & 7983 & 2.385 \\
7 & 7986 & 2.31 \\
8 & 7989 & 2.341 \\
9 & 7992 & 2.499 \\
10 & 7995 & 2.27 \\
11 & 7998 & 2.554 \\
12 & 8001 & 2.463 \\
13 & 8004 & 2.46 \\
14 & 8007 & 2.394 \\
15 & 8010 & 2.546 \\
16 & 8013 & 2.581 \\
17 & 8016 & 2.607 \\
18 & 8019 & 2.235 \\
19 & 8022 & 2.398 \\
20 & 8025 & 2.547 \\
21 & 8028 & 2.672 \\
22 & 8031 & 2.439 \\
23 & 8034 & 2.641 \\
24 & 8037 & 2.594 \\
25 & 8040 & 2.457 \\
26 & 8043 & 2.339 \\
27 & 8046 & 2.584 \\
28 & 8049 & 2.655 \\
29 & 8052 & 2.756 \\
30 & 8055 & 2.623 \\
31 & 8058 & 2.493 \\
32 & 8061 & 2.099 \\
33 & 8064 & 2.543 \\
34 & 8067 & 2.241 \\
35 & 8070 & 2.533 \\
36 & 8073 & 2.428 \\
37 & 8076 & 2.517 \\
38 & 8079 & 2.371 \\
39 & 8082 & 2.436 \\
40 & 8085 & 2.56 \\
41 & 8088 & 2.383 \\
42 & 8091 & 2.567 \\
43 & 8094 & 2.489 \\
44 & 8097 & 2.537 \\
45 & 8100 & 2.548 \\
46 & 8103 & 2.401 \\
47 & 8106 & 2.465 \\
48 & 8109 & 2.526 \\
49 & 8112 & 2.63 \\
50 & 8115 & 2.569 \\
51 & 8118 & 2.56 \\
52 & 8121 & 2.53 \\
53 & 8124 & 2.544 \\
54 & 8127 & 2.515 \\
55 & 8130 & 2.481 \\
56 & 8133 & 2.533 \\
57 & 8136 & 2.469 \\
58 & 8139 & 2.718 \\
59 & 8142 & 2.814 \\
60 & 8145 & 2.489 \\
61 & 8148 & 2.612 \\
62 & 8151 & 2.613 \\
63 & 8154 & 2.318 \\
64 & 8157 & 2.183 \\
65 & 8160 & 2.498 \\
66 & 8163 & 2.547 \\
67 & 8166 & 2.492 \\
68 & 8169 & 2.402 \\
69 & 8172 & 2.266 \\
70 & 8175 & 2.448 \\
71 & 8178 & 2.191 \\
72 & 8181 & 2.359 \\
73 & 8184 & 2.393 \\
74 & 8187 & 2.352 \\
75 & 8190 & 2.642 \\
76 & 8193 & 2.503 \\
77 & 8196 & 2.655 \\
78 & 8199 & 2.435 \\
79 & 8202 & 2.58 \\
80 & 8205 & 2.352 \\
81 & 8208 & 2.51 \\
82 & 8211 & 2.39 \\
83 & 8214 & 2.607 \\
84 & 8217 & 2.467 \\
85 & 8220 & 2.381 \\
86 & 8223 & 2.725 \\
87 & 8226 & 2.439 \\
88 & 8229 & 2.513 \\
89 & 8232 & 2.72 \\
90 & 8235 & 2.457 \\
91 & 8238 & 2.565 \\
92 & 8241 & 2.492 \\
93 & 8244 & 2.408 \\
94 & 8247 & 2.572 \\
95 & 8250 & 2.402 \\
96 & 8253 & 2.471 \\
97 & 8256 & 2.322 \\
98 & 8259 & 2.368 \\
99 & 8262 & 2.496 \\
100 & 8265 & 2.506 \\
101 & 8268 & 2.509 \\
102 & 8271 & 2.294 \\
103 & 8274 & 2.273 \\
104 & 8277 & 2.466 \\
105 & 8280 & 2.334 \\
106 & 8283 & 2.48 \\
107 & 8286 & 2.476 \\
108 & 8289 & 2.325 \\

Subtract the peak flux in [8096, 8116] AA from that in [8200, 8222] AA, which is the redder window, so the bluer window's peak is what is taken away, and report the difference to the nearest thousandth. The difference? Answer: -0.023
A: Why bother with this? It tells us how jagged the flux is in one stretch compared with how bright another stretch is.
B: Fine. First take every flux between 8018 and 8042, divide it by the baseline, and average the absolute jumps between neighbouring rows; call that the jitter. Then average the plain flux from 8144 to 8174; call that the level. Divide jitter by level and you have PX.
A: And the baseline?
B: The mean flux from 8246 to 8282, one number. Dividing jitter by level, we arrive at 0.026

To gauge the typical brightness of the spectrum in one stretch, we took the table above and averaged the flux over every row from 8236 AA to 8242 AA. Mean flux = 2.53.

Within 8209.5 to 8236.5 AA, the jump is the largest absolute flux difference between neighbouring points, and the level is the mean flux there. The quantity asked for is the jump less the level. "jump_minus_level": -2.18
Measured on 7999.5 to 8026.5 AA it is -2.10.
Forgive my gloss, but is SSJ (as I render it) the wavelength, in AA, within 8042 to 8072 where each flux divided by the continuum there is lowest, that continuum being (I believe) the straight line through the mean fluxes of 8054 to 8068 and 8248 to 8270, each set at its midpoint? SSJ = 8061 AA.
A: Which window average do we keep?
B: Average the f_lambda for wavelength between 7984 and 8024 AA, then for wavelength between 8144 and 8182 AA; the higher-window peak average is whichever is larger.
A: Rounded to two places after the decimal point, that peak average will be 2.44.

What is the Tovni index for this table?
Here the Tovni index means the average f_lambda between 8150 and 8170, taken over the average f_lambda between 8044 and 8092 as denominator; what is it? 0.98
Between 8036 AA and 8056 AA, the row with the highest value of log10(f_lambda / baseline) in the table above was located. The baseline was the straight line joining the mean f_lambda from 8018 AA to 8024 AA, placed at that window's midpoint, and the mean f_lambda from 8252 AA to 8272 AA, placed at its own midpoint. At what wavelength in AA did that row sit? 8052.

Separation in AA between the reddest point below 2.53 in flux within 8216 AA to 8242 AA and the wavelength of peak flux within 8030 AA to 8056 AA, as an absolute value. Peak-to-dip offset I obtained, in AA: 189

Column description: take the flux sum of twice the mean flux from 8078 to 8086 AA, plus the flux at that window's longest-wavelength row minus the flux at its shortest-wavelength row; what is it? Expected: 5.10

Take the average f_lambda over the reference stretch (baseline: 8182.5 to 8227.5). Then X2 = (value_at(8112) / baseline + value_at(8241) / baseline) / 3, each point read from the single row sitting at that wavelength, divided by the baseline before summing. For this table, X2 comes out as 0.68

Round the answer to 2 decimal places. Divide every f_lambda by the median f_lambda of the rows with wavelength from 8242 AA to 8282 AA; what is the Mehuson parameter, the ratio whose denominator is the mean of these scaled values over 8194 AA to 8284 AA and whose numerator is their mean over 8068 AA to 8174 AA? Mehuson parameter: 1.01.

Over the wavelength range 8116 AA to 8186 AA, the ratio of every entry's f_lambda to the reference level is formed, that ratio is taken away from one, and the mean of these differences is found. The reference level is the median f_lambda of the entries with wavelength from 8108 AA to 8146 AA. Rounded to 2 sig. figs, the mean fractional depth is 0.022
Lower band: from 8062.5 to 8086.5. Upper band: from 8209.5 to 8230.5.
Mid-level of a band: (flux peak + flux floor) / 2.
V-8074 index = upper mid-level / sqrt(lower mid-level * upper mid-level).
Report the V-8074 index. 1.03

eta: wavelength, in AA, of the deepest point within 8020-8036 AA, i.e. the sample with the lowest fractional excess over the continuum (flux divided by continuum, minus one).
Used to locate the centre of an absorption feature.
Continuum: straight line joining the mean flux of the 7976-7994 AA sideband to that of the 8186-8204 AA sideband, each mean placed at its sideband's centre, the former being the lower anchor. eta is 8022 AA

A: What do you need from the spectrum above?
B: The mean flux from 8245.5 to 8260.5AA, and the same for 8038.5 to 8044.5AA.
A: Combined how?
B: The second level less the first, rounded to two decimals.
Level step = -0.03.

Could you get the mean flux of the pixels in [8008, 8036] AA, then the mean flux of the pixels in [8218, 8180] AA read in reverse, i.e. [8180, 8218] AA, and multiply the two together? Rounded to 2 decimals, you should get 6.25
